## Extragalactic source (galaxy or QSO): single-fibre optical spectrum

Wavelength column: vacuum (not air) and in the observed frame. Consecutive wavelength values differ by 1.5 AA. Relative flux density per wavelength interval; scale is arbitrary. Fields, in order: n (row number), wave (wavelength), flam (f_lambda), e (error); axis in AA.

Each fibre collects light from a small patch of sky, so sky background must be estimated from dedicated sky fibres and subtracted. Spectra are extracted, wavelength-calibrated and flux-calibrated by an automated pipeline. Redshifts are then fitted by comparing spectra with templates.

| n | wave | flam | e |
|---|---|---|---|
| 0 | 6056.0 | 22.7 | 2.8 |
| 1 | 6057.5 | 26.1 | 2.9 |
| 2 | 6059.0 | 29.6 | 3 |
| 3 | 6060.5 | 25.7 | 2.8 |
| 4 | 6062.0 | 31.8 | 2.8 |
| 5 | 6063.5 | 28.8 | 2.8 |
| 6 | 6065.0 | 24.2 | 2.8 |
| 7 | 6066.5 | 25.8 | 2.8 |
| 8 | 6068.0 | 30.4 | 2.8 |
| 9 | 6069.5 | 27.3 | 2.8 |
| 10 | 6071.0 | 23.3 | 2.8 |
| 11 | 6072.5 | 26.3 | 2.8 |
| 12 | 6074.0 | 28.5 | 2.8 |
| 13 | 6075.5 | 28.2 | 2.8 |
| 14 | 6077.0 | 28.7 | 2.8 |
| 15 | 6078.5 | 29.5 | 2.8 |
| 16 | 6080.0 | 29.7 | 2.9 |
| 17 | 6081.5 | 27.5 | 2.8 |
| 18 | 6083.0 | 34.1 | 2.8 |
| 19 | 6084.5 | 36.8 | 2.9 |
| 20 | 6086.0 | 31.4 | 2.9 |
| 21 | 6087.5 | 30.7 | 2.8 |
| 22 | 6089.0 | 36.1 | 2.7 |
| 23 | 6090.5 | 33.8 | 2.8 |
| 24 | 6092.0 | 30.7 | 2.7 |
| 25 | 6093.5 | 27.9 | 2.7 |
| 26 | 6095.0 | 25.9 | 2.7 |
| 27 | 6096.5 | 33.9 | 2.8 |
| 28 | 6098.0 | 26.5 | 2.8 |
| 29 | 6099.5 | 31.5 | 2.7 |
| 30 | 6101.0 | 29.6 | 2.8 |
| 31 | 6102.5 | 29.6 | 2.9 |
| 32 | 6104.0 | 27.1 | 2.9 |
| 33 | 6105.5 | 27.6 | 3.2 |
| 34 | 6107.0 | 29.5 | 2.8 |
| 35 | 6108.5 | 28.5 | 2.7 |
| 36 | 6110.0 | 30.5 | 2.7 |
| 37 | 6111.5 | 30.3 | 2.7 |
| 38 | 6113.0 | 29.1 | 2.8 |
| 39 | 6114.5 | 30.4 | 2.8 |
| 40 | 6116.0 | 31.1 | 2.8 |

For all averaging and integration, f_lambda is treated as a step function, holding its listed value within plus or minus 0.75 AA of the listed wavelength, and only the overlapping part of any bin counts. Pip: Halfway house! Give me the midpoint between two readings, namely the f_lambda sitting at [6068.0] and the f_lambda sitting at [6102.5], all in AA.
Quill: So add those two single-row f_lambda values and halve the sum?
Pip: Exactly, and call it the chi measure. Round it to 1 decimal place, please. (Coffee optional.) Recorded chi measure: 30.0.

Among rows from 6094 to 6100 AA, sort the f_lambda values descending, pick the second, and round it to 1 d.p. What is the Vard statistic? 31.5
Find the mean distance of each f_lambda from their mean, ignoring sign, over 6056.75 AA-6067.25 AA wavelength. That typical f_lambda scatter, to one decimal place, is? 2.3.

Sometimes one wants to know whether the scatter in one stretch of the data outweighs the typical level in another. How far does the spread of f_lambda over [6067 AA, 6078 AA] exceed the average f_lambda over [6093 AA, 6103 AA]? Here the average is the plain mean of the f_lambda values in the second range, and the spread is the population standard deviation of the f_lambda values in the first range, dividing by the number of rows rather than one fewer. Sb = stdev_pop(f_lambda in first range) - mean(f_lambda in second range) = -27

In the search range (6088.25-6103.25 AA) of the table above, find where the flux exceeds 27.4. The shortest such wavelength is 6089.0 AA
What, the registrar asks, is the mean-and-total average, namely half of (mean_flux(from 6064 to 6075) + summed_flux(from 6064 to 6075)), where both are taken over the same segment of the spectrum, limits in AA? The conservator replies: 106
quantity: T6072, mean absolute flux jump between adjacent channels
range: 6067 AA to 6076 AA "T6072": 2.5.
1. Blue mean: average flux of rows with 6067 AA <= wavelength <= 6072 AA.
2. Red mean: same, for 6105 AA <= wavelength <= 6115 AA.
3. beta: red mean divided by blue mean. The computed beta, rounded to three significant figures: 1.09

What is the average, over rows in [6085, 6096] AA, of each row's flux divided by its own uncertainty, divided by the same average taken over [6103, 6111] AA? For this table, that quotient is 1.11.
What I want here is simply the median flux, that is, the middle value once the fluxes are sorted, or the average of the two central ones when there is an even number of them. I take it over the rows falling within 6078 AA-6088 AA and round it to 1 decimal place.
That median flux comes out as 30.7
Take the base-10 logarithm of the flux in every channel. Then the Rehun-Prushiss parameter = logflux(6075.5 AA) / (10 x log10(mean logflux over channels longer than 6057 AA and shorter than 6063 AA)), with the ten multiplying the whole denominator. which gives 0.90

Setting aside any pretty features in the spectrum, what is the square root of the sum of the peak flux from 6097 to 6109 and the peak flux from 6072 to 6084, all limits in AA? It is 8.10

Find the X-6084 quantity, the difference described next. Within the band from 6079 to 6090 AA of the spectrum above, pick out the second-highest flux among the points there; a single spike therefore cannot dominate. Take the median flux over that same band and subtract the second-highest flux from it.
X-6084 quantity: -4.7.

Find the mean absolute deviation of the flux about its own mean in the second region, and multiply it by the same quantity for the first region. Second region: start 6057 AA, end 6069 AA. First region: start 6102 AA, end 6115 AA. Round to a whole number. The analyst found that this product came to 2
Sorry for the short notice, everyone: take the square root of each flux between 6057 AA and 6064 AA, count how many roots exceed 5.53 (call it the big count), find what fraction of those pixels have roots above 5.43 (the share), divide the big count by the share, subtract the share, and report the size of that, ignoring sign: 2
